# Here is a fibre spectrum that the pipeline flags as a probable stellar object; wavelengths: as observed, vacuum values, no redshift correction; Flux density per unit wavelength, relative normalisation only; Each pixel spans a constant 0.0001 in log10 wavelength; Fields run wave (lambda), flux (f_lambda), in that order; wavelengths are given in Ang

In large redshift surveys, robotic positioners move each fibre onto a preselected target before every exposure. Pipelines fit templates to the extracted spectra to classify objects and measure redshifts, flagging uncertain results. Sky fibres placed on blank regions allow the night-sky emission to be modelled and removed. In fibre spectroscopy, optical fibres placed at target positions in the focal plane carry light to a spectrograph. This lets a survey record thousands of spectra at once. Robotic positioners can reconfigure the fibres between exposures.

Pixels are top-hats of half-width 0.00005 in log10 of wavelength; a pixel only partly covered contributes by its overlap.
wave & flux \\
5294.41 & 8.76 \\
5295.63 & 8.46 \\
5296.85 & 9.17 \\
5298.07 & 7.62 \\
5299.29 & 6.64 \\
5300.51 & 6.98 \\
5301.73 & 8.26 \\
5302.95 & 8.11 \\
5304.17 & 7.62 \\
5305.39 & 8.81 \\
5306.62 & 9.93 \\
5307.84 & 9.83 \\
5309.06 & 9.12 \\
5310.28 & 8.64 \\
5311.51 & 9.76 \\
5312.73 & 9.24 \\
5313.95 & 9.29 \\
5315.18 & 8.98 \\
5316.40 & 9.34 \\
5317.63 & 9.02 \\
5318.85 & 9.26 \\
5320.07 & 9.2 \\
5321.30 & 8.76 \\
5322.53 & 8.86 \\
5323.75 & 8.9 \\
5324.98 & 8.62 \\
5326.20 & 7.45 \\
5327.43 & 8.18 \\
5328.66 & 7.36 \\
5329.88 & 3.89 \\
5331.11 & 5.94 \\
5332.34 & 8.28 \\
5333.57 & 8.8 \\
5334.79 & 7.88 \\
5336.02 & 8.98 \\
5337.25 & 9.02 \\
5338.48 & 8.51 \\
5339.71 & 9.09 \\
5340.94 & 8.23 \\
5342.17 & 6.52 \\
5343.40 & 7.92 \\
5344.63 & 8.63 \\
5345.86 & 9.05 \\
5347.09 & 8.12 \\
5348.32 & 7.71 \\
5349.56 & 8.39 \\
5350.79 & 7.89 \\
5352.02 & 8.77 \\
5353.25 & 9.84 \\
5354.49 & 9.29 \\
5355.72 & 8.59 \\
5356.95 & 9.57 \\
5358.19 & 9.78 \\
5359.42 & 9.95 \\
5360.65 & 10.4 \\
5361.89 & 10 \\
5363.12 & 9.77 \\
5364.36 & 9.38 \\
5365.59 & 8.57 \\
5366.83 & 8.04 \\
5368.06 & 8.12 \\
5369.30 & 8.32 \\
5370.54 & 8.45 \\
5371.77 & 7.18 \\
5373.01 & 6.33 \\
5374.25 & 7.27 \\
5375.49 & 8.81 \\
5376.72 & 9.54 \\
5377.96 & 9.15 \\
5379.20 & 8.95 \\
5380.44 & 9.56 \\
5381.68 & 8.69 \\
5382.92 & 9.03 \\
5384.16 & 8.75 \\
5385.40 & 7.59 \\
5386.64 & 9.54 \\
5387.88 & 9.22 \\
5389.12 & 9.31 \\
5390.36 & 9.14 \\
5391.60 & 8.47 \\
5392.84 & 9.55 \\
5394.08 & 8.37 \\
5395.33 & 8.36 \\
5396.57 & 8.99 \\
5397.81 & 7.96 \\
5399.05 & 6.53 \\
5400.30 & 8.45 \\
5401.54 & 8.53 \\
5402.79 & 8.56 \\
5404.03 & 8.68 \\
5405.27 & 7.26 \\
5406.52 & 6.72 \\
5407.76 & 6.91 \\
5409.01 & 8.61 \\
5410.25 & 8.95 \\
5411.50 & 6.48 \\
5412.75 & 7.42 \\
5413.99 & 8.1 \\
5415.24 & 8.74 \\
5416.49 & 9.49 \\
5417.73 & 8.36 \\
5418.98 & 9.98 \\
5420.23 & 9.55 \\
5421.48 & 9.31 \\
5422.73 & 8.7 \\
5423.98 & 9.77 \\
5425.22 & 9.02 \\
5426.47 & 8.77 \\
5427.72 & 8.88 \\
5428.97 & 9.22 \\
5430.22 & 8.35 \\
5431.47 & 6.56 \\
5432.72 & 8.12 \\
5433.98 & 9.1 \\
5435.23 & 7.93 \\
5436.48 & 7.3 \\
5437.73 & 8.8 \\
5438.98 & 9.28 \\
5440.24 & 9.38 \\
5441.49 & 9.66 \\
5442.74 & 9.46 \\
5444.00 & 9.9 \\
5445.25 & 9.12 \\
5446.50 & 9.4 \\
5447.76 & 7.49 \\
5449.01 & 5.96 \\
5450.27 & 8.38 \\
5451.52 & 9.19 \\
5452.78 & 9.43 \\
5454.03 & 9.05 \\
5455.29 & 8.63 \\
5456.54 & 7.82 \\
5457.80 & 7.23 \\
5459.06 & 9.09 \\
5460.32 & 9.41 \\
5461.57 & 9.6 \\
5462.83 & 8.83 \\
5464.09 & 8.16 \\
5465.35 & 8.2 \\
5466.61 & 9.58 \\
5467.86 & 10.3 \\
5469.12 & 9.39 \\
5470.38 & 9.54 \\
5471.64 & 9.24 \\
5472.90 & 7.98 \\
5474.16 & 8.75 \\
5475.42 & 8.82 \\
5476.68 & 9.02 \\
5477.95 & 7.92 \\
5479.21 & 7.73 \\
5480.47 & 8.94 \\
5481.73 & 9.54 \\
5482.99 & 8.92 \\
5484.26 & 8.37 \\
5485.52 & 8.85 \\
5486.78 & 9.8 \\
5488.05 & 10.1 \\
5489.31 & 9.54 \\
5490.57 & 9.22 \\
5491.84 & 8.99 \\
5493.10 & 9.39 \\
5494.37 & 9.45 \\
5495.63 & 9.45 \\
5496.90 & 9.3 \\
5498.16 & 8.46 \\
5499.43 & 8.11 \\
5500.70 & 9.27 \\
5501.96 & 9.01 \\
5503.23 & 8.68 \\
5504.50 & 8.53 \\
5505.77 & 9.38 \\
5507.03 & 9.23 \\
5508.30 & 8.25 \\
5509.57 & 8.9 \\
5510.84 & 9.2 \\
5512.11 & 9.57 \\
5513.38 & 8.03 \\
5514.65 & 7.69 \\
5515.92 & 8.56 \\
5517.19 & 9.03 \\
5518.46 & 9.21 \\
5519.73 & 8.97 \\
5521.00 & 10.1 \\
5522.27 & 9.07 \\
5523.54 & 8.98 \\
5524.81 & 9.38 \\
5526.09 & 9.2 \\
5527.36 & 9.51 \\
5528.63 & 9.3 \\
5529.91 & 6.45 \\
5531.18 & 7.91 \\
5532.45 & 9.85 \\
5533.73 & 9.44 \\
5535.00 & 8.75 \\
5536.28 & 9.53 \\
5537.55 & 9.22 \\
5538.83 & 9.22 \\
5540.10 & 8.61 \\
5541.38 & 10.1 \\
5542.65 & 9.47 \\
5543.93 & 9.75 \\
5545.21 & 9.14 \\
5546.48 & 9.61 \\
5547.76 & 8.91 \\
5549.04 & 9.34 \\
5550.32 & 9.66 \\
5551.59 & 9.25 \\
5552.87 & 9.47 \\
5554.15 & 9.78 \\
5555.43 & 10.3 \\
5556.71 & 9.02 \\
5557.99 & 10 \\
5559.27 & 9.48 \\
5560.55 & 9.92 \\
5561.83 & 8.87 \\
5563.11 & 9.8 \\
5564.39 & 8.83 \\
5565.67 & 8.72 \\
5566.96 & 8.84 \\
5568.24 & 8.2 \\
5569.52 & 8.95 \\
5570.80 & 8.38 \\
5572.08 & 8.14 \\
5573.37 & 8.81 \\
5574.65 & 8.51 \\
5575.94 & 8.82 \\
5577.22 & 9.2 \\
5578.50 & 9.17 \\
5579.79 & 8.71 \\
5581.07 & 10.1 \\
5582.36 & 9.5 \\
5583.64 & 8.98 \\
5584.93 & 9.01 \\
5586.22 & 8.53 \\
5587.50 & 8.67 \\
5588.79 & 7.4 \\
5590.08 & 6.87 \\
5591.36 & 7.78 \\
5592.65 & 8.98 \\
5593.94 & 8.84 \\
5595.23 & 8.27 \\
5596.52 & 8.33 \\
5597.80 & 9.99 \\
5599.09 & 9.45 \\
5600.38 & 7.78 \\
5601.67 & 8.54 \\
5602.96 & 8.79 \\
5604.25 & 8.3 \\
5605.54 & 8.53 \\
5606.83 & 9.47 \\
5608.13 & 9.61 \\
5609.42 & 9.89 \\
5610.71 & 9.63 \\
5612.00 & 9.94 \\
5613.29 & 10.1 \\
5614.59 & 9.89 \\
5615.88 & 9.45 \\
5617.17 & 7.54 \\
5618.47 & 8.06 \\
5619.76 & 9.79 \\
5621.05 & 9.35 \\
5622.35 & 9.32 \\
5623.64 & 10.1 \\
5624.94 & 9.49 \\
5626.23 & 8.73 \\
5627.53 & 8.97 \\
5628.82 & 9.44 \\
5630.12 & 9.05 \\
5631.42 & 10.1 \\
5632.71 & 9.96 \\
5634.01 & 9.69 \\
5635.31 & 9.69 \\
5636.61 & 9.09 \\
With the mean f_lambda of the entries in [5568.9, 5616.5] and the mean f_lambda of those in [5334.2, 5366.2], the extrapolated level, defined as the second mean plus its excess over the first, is 8.8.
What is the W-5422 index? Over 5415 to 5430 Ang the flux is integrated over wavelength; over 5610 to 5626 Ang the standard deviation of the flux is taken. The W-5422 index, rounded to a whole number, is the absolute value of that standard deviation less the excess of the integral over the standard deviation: 136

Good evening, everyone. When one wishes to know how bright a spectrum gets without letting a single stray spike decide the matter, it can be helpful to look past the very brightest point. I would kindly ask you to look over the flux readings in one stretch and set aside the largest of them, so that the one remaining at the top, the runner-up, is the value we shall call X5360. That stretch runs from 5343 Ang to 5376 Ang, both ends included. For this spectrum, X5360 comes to 10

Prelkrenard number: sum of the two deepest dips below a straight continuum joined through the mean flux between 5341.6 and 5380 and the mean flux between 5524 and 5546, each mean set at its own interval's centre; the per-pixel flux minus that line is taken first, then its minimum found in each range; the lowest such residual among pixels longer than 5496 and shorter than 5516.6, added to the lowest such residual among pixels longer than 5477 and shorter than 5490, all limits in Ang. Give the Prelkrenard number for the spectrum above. -2.6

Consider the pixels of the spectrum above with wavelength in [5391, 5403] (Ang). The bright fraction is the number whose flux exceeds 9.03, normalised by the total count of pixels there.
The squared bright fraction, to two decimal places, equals 0.01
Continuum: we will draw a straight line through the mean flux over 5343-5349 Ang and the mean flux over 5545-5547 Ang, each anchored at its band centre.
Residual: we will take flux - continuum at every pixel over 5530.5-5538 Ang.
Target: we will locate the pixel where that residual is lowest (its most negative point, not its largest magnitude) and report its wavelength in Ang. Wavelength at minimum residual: 5531.18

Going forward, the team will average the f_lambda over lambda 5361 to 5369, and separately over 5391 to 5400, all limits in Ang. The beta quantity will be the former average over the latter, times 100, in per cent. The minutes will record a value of 108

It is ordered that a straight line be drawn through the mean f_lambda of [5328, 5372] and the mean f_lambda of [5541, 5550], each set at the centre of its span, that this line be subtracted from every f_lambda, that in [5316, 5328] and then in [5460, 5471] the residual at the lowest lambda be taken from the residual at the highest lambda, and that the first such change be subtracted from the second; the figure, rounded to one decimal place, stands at 1.3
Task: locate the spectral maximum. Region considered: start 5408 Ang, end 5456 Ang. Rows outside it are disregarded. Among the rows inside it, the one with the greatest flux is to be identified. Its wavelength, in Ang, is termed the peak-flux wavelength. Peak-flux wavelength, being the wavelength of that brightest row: 5418.98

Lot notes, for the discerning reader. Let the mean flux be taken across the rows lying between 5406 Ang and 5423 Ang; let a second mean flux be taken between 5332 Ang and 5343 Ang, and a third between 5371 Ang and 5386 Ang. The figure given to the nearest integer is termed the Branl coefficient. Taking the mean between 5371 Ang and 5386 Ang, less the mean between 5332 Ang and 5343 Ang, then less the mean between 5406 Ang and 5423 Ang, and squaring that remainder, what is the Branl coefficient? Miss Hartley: 70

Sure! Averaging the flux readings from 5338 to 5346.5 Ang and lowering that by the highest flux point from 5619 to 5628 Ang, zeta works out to -1.82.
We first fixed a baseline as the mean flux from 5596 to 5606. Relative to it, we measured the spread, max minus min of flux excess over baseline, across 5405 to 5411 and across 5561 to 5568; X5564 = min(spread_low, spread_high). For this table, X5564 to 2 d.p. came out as 1.08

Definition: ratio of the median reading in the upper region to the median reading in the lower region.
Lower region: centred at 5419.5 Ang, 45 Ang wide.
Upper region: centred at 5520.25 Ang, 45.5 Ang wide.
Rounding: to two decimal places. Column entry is 1.06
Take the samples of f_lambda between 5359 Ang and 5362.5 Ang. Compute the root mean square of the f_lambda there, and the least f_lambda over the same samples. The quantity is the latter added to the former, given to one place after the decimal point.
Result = 20.1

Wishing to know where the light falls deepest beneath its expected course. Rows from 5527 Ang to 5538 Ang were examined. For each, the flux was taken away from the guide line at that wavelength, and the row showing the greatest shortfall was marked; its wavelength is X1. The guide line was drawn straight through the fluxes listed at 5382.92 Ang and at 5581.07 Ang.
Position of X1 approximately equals 5529.91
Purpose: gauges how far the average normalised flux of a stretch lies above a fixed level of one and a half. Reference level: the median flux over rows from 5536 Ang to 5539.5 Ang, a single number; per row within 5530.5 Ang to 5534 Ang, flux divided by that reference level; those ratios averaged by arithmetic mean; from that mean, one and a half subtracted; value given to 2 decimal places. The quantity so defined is -0.52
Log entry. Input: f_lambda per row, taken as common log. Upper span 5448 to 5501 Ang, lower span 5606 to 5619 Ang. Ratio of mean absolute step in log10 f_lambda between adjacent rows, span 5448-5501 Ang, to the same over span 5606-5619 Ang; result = 1.4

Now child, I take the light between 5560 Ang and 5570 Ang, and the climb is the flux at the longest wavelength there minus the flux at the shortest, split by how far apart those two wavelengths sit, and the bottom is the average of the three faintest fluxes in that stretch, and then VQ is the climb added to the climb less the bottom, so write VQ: -8.8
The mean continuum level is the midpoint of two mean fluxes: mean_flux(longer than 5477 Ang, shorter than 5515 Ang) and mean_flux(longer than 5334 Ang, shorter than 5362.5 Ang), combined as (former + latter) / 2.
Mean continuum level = 8.86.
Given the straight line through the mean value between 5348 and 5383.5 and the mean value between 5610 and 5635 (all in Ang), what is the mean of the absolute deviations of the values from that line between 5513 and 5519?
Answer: 0.7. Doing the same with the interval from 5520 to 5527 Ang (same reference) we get 0.3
